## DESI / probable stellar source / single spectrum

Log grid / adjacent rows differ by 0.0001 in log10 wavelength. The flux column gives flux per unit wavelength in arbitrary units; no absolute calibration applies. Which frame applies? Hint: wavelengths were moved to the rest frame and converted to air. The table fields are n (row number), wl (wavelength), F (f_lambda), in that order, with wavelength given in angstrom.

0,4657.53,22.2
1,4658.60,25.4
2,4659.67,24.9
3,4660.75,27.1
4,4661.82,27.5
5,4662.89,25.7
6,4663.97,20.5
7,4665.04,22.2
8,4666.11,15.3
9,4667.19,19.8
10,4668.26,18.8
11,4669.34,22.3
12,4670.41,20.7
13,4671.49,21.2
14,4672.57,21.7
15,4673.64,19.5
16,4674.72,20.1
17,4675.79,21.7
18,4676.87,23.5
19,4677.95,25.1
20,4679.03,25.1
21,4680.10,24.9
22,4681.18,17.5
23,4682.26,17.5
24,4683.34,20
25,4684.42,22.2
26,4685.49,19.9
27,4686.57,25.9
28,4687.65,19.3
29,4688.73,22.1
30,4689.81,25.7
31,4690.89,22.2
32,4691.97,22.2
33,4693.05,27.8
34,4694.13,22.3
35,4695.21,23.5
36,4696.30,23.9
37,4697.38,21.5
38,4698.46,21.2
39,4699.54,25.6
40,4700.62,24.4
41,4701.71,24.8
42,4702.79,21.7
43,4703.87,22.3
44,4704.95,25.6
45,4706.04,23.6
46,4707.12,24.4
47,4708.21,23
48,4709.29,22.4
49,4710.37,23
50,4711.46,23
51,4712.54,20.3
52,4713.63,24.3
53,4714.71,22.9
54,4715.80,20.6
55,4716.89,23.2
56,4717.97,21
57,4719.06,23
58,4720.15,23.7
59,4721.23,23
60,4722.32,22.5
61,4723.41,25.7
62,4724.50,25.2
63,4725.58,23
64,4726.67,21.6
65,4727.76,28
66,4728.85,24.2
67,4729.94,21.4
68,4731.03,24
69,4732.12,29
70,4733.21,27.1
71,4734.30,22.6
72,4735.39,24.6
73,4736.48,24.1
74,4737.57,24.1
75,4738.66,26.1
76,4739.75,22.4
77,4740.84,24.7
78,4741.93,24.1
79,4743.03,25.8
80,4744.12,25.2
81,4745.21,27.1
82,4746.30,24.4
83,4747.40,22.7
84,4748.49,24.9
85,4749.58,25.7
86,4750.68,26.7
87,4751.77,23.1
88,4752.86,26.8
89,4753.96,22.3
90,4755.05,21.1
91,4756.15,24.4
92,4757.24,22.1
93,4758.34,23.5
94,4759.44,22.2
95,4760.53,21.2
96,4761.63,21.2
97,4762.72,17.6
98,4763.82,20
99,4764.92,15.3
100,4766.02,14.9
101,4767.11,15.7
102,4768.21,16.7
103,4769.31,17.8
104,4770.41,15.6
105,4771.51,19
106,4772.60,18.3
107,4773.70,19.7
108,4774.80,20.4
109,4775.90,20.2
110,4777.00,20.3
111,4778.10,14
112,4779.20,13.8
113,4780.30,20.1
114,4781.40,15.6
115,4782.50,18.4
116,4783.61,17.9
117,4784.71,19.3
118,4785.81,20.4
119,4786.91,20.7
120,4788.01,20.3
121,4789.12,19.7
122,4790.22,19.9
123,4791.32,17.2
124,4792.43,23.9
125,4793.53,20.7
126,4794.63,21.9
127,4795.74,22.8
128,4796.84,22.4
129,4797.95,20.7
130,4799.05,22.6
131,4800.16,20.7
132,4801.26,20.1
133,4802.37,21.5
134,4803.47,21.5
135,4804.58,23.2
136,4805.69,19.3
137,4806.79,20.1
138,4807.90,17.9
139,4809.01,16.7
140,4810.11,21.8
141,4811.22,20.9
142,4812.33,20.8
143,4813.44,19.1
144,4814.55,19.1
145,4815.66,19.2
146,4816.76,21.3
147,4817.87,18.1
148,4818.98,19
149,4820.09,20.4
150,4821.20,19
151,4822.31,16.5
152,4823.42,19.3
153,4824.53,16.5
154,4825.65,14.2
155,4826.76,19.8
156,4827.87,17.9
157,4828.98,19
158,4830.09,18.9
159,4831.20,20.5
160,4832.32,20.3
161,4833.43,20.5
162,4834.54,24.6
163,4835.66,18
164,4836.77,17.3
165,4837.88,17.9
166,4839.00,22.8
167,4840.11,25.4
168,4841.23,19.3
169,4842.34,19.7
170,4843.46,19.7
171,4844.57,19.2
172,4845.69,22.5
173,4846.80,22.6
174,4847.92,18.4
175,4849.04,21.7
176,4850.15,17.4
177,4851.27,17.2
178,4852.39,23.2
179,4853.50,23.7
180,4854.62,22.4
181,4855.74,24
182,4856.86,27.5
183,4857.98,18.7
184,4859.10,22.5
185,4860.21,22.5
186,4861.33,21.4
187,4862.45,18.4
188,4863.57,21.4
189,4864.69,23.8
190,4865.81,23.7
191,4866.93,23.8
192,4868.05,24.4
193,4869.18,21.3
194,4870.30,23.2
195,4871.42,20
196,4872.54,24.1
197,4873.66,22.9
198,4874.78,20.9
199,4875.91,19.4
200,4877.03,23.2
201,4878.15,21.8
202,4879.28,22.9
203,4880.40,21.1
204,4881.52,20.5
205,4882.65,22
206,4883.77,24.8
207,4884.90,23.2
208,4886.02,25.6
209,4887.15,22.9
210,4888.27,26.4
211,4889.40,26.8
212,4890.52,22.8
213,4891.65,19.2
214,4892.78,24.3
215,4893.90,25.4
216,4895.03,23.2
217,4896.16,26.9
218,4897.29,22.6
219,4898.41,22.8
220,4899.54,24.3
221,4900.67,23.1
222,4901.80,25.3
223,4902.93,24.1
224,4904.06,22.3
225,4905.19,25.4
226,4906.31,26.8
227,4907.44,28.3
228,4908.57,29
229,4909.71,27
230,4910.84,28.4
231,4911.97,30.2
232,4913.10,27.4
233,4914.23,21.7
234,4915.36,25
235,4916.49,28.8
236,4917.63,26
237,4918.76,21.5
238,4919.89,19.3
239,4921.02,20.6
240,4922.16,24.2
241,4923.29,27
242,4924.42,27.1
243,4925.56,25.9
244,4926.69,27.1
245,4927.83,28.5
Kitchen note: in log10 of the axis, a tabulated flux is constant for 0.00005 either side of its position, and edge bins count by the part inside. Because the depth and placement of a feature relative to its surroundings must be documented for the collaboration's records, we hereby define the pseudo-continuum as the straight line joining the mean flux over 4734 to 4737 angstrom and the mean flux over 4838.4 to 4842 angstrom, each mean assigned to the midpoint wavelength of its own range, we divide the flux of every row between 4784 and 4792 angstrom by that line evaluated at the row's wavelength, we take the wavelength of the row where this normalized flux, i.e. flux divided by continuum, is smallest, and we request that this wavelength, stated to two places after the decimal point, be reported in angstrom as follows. 4791.32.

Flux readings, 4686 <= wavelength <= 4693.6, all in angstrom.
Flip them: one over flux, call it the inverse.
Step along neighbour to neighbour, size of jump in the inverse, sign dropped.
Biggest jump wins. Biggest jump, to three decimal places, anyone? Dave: 0.013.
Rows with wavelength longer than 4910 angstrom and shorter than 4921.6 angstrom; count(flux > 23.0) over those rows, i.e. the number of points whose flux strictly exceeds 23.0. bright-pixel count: 6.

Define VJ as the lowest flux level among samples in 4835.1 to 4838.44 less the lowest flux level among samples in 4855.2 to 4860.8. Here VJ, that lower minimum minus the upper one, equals -1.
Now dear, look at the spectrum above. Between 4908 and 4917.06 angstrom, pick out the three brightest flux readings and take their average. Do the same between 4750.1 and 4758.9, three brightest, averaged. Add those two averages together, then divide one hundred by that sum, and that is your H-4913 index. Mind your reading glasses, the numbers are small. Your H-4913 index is 1.81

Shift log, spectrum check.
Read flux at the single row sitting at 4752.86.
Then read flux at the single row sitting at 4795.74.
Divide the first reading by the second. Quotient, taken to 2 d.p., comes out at 1.18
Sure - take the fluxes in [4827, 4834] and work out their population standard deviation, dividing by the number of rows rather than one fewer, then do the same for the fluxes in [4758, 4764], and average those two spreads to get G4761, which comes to 1.41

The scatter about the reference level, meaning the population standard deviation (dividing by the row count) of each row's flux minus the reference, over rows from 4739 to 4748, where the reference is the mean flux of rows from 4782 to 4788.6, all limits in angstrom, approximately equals 1.45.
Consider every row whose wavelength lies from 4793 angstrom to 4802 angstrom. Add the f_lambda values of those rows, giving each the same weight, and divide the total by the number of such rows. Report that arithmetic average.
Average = 21.5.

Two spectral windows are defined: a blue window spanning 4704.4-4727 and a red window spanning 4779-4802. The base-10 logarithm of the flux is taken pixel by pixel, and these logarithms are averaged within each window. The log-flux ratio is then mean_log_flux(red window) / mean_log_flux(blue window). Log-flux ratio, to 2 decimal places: 0.95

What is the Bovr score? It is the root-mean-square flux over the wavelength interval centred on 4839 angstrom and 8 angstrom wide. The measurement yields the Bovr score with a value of 20.2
